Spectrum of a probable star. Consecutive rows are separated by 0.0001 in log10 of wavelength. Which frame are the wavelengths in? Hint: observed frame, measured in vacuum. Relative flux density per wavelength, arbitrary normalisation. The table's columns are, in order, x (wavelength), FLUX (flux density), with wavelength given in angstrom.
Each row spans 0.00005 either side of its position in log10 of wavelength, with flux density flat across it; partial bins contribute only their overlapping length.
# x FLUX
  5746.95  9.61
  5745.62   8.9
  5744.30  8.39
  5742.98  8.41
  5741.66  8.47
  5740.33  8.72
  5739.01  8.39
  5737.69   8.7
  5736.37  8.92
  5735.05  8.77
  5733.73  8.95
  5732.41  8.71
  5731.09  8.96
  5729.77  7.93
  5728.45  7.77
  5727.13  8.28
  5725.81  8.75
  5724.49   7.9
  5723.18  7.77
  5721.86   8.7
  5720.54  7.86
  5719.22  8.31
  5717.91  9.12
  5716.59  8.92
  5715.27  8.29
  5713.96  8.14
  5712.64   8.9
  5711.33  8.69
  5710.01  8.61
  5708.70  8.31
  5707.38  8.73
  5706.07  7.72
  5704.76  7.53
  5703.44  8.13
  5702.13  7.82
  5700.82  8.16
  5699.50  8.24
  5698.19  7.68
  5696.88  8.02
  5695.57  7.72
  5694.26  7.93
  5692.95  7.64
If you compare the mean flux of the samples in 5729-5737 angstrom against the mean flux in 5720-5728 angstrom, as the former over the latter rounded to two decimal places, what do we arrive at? 1.06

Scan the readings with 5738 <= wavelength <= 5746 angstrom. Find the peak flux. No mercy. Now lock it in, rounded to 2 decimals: 8.90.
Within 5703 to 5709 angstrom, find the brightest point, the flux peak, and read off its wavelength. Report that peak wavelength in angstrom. 5707.38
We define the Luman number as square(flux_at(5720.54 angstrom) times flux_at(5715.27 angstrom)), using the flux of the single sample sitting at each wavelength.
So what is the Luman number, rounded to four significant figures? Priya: 4246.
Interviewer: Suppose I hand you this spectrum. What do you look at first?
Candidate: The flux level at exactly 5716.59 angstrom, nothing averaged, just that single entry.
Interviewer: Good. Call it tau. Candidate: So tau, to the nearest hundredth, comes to 8.92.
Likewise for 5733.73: 8.95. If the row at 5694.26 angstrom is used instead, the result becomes 7.93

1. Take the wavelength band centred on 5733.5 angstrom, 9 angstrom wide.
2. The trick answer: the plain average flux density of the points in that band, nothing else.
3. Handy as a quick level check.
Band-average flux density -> 8.7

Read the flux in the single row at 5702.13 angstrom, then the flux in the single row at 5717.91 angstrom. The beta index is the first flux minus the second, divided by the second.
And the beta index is -0.143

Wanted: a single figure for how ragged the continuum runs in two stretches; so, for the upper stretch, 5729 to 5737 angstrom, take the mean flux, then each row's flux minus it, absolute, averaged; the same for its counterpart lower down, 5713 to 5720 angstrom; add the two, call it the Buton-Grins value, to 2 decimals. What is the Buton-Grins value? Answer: 0.63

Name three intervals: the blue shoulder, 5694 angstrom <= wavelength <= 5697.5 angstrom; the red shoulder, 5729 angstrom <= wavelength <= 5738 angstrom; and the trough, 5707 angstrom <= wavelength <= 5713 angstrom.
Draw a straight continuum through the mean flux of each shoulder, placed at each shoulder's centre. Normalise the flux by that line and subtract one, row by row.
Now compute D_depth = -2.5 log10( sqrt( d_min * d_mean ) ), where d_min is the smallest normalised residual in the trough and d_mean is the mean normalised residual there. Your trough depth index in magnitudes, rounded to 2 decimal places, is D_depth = 3.79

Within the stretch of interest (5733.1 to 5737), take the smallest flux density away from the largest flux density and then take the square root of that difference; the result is 0.42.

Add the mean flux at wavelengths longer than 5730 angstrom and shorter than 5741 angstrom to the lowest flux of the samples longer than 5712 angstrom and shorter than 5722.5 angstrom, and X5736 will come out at 16.6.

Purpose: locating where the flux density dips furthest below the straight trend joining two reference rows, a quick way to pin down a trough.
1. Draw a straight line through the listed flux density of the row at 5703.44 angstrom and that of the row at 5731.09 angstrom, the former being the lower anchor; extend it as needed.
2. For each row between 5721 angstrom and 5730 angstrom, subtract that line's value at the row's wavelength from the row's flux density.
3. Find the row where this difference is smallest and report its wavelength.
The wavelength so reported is 5728.45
